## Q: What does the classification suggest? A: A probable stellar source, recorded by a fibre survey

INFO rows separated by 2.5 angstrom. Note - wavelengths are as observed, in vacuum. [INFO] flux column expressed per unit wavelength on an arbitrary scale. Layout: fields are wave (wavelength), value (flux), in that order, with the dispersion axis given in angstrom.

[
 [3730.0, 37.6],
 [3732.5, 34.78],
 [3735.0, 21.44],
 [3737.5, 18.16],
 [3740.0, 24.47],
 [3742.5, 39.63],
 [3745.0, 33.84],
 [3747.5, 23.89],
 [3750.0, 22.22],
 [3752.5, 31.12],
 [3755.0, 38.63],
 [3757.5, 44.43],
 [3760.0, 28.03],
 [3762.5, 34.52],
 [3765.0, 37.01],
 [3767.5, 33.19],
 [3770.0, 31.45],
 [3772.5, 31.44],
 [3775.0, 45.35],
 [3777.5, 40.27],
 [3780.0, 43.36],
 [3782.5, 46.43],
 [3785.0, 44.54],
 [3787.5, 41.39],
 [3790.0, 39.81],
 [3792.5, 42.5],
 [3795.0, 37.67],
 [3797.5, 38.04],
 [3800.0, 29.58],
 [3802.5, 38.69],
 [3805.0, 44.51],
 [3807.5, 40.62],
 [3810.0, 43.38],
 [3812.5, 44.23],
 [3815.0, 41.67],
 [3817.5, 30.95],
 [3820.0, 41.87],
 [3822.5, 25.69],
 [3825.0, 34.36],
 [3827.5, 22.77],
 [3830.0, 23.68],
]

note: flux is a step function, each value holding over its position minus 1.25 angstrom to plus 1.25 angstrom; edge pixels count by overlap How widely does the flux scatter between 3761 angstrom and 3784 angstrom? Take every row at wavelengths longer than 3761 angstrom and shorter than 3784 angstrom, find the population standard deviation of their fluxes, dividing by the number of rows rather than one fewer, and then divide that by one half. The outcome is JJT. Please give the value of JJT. 11.2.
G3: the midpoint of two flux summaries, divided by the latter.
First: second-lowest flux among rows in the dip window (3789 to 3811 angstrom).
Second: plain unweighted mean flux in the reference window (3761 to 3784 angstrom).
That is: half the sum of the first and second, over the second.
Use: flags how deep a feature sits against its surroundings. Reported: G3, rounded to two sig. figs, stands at 0.99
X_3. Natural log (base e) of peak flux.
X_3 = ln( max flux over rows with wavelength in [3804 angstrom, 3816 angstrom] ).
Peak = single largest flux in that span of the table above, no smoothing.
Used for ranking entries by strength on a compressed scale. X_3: 3.80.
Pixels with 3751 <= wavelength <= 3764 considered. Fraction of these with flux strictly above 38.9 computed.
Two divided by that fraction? 10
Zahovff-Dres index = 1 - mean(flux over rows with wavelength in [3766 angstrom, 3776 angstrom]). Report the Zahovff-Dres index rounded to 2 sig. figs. -34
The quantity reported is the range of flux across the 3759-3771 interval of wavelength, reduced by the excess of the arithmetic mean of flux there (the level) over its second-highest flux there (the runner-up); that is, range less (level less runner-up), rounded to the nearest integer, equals 11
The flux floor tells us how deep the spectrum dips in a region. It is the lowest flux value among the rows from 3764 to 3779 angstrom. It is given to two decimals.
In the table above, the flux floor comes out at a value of 31.44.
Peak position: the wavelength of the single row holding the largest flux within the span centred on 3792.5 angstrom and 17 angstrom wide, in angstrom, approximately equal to 3785.0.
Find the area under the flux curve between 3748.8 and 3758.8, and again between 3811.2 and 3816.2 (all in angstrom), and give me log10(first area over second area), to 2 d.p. 0.20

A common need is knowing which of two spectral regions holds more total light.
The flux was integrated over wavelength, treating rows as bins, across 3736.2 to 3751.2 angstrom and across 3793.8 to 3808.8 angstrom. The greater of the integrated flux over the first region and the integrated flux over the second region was 573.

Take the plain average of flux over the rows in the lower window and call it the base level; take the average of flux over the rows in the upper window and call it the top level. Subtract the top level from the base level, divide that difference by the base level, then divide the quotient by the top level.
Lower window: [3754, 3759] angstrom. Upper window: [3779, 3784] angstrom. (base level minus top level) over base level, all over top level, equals -0.002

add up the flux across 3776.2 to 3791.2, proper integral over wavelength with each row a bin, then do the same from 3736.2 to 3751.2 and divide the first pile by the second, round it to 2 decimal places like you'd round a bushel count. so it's 1.58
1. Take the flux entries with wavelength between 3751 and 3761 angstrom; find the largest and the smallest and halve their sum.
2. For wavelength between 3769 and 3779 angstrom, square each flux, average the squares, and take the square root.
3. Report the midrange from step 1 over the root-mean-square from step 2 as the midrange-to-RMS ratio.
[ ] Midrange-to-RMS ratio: 0.963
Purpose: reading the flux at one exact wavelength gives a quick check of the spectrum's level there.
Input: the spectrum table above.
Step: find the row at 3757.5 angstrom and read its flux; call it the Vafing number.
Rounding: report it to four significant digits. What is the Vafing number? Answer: 44.43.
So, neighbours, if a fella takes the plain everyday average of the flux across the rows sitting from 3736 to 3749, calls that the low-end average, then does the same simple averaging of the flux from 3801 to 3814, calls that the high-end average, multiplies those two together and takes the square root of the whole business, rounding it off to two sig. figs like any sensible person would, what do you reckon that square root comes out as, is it 34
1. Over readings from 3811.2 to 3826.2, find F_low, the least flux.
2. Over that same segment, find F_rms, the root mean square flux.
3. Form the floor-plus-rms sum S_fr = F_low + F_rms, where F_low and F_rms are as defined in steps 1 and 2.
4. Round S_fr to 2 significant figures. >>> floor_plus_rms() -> 63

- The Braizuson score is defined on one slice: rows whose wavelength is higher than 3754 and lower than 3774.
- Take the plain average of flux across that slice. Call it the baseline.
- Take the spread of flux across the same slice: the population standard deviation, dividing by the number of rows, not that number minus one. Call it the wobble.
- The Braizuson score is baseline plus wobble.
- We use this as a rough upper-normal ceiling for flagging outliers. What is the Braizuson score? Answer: 40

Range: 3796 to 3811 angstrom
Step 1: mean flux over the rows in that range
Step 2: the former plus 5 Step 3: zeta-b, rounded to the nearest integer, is 44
